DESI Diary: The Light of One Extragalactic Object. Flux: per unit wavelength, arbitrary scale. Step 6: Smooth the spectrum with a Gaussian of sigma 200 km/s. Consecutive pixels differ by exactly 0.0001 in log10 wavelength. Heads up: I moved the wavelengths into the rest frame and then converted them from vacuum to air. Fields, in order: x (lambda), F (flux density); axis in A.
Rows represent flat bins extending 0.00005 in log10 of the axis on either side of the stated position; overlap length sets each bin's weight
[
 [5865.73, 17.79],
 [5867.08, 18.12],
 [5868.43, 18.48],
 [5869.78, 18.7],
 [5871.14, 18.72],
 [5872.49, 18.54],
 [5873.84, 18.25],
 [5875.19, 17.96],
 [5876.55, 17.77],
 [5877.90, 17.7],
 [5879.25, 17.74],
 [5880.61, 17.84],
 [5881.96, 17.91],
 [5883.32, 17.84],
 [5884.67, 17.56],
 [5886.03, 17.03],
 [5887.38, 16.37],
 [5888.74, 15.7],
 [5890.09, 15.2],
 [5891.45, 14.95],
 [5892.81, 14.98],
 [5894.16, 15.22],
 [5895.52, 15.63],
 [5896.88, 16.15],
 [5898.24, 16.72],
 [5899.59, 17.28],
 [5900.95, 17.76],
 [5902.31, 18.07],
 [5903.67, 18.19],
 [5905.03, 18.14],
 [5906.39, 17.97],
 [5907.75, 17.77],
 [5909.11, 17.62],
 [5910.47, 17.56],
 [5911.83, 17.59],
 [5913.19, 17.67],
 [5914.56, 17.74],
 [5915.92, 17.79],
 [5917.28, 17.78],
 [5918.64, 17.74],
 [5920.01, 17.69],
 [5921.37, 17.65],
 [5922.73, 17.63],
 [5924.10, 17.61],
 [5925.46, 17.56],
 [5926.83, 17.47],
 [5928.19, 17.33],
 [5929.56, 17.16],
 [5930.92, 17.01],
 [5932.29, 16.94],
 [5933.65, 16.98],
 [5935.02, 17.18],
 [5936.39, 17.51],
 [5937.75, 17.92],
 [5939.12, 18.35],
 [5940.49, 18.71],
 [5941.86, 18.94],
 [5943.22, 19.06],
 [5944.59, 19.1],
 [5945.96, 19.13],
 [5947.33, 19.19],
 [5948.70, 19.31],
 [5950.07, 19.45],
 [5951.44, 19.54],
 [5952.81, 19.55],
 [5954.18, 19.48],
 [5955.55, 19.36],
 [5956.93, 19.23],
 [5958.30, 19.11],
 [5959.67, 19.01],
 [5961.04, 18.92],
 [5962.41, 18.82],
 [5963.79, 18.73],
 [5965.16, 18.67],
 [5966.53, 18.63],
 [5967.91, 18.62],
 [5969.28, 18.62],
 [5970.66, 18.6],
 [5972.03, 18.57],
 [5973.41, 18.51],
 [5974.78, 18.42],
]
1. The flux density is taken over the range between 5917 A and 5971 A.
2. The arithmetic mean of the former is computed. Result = 18.4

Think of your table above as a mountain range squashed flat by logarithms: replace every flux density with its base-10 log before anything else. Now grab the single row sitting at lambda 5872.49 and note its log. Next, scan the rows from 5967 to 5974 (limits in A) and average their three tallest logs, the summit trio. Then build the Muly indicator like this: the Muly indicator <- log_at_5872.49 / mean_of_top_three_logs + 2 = 3.00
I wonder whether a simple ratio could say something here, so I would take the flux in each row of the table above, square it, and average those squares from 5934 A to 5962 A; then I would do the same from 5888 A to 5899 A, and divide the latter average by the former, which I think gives 0.68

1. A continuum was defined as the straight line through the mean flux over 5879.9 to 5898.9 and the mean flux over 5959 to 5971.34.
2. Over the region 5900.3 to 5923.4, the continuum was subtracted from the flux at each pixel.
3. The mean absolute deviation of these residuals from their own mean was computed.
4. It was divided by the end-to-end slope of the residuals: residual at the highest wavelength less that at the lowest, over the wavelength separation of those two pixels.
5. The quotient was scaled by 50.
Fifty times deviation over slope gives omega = -409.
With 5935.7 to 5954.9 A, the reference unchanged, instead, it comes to 219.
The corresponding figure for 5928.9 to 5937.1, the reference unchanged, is 343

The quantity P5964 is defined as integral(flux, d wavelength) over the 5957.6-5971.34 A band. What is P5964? 258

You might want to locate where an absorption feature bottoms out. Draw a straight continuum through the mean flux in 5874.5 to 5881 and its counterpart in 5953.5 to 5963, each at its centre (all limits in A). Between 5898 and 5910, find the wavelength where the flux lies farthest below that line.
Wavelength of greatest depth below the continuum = 5898.24 A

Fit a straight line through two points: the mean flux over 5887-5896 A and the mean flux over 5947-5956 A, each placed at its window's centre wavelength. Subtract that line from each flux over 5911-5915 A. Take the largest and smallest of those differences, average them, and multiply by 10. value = 8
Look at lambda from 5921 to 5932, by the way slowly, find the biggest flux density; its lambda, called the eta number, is 5921.37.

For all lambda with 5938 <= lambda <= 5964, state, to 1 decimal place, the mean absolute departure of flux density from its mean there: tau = 0.2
